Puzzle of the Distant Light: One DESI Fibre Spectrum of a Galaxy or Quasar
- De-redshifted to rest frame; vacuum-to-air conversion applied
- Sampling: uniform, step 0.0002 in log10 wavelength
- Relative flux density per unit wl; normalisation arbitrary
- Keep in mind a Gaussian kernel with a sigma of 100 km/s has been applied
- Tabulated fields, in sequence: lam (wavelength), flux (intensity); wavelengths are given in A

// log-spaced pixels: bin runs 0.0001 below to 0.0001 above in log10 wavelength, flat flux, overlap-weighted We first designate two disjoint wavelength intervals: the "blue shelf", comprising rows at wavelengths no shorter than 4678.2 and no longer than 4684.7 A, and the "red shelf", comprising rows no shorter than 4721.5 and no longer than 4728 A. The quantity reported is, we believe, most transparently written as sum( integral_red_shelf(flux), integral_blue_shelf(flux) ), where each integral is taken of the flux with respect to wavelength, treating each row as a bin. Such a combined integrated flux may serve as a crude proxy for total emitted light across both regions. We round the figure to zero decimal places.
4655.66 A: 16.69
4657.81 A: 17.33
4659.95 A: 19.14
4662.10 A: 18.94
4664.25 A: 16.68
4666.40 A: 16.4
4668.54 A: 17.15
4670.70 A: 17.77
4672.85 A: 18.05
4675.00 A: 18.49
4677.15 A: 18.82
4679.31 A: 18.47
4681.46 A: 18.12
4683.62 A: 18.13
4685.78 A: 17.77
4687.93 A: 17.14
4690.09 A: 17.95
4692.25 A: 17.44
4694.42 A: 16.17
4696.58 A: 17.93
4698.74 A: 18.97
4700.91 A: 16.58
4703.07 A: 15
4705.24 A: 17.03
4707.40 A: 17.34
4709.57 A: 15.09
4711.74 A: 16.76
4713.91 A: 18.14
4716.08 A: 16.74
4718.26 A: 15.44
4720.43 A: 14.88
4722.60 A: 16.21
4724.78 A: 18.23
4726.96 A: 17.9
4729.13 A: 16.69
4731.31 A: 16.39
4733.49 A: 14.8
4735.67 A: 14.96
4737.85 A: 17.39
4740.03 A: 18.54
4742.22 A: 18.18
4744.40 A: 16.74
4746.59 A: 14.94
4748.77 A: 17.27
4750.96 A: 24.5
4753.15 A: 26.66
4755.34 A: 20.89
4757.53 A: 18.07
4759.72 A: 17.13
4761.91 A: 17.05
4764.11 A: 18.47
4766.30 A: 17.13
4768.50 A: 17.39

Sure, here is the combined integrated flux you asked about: 232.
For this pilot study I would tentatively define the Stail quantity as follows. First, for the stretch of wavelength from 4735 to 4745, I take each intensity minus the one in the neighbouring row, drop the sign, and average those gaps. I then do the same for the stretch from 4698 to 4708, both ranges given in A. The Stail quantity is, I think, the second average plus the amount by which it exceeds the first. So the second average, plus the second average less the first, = 1.8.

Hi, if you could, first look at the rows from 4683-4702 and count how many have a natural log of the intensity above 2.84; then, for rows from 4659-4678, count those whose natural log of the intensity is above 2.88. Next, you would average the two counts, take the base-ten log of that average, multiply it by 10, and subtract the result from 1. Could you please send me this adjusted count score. -6.8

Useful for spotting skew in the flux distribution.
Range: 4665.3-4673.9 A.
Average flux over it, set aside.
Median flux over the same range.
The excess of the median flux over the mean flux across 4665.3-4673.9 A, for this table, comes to 0.12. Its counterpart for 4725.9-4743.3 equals 0.18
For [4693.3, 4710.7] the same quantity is 0.04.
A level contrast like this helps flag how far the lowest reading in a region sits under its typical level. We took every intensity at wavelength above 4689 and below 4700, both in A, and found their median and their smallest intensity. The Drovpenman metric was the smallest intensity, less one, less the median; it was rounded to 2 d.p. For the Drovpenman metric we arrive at -2.76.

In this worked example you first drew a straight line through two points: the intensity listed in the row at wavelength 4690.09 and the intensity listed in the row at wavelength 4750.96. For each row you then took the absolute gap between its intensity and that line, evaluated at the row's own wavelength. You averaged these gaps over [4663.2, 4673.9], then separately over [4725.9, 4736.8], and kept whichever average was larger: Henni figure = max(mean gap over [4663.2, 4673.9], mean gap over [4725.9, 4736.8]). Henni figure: 6.2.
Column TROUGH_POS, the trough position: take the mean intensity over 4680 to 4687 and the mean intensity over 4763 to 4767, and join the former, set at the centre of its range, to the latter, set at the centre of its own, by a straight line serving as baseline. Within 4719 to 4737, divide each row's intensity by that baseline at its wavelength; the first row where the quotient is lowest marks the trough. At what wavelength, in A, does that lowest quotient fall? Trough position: 4733.49 A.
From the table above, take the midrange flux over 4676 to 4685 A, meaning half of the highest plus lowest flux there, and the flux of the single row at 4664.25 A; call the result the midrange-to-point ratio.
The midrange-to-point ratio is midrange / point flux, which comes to 1.11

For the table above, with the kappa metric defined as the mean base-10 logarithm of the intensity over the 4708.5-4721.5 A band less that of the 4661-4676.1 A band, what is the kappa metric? -0.04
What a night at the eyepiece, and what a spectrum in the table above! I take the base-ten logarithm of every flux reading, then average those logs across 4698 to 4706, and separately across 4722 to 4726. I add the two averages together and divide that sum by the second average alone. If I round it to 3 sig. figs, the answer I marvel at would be 1.99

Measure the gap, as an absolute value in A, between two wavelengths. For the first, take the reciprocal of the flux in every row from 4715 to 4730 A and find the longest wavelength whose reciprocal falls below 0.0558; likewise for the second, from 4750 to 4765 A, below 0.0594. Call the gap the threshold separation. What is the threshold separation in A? 39.3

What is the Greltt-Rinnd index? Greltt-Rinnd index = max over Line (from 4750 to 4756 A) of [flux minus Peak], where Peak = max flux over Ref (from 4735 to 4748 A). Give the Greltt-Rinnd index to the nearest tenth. 8.1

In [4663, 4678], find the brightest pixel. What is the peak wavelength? 4677.15 A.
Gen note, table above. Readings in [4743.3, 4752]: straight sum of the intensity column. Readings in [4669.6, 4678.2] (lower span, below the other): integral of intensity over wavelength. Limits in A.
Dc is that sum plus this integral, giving 231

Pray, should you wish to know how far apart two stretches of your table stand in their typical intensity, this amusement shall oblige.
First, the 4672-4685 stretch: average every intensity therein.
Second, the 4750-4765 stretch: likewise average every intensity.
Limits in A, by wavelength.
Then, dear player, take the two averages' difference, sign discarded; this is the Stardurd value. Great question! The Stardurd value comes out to 2.0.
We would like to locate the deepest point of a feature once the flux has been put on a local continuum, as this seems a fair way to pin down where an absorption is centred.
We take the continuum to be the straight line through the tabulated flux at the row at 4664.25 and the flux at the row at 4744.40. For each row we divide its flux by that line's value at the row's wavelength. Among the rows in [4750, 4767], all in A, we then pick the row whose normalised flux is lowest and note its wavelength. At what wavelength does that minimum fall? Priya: 4761.91 A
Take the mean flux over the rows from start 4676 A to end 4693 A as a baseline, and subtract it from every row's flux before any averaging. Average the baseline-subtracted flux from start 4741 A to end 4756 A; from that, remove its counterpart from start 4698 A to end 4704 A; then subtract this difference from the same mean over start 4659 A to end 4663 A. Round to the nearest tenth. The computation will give -2.0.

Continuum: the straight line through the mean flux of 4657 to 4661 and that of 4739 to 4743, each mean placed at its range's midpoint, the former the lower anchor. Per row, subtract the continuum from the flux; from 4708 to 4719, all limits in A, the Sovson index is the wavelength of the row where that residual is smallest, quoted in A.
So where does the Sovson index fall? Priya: 4709.57 A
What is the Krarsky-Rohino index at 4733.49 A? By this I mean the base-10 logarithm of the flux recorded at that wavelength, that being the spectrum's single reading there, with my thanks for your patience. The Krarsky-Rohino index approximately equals 1.17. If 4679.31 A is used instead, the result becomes 1.27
